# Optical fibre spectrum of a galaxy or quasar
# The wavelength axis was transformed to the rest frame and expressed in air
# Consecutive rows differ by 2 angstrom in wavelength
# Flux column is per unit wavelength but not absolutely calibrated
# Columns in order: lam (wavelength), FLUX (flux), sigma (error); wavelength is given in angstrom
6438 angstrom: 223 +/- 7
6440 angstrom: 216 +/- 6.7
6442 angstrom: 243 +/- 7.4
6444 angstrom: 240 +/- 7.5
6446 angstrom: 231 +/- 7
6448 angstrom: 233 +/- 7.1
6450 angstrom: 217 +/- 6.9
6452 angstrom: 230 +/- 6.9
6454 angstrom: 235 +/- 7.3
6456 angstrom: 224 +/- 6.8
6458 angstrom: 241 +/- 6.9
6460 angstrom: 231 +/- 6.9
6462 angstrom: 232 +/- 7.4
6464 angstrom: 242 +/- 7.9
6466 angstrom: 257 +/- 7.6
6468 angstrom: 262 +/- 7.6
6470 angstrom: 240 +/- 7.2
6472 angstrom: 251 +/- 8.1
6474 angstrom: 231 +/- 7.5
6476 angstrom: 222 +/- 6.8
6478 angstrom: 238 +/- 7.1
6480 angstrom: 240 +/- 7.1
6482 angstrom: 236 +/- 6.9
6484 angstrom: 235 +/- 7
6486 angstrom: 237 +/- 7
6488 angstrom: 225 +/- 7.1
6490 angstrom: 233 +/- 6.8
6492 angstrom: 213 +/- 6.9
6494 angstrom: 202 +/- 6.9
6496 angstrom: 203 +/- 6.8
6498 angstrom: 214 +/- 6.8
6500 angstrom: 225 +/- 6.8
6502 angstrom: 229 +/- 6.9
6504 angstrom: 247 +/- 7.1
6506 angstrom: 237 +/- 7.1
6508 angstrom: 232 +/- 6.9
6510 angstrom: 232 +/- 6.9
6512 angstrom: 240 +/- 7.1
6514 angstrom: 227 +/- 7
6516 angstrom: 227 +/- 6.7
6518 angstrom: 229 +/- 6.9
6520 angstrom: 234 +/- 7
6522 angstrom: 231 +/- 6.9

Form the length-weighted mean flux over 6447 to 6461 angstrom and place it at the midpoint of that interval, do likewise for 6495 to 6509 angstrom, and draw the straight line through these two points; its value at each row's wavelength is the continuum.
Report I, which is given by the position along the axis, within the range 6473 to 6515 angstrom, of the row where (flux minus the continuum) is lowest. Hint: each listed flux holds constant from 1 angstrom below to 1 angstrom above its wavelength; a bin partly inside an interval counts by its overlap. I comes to 6494 angstrom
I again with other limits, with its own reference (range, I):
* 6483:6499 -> 6494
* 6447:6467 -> 6450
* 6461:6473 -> 6462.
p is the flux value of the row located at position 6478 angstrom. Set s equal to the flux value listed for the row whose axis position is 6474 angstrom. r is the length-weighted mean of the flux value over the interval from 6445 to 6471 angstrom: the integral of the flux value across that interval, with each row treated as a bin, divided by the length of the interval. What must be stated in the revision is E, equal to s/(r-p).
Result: -158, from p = 238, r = 237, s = 231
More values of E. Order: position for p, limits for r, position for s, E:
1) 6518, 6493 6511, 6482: -53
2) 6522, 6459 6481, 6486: 25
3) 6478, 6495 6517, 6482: -25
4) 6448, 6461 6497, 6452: 828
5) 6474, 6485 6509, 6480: -38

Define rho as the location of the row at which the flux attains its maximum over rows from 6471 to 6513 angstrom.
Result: 6472 angstrom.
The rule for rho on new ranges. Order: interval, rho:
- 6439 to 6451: 6442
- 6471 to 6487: 6472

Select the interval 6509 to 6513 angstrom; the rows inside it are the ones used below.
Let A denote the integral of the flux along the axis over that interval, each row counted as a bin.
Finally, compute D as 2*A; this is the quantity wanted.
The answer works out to 1888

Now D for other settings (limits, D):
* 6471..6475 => 1928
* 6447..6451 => 1800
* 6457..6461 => 1888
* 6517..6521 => 1852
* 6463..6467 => 1996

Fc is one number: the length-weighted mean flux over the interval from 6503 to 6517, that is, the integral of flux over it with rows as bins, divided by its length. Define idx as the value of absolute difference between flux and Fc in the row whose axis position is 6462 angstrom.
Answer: 2.6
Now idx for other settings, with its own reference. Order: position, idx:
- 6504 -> 12.4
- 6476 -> 12.6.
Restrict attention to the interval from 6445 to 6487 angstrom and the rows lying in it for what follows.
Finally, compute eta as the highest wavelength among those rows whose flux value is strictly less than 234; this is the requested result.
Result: 6476 angstrom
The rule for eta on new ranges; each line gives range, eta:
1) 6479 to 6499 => 6498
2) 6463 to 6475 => 6474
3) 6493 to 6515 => 6514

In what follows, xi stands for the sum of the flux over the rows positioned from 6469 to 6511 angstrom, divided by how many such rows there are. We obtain 230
